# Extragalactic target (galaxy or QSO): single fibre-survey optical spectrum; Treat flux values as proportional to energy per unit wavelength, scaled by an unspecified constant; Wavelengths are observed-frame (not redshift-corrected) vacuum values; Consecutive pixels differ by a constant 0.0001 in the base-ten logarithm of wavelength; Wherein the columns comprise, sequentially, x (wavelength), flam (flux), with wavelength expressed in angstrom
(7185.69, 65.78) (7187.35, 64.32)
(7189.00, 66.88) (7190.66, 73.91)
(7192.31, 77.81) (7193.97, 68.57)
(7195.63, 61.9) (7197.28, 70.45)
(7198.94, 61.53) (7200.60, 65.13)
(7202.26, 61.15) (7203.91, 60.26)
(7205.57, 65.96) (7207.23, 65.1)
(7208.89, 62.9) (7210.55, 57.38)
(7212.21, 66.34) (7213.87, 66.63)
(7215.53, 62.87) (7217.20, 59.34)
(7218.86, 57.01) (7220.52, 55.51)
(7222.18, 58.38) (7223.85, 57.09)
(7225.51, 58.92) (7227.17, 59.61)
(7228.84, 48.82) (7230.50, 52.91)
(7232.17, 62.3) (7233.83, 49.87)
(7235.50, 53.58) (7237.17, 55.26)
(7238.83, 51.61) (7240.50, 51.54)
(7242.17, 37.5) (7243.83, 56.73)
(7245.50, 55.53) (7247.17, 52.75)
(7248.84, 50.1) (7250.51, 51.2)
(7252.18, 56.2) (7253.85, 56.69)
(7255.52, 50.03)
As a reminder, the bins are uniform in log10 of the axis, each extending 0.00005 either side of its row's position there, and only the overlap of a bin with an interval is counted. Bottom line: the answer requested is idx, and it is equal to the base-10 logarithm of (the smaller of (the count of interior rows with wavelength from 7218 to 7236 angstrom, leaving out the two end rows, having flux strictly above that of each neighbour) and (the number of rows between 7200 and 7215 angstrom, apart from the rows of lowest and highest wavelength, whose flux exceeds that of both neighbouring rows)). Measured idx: 0.00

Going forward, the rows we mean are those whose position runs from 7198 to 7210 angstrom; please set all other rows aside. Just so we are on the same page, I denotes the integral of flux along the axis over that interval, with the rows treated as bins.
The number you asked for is 757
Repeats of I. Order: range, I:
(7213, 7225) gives 714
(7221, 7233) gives 682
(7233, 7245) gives 612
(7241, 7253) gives 617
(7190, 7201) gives 754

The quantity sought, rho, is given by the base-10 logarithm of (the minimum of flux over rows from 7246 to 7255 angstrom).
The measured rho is 1.700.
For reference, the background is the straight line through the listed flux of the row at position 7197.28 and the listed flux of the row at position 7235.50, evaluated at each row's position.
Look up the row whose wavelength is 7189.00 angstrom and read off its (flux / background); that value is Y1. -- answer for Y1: 0.90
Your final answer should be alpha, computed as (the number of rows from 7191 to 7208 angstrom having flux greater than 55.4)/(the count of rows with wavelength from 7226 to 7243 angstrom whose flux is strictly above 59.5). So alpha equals 5.0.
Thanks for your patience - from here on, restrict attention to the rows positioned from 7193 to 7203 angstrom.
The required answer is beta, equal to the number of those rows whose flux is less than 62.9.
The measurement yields 3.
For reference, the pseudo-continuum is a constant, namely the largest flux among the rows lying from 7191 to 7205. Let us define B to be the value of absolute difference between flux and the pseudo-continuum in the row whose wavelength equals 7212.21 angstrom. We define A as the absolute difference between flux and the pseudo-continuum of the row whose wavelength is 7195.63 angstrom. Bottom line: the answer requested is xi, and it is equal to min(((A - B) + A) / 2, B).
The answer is 10.2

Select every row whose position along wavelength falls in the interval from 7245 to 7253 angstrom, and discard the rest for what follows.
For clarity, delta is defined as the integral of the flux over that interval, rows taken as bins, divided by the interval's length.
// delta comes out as 53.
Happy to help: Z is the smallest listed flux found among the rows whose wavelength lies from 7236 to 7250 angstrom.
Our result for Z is 37.5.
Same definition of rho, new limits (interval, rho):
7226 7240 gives 1.689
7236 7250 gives 1.574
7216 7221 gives 1.744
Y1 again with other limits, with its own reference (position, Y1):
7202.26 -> 0.90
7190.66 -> 1.01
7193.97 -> 0.95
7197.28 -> 1.00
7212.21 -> 1.04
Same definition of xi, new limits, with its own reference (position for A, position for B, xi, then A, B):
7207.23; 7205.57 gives 6.8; 12.7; 12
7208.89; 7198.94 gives 6.8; 14.9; 16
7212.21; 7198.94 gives 3.3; 11.5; 16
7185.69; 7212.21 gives 6.3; 12.0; 11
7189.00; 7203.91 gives 2.2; 10.9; 18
